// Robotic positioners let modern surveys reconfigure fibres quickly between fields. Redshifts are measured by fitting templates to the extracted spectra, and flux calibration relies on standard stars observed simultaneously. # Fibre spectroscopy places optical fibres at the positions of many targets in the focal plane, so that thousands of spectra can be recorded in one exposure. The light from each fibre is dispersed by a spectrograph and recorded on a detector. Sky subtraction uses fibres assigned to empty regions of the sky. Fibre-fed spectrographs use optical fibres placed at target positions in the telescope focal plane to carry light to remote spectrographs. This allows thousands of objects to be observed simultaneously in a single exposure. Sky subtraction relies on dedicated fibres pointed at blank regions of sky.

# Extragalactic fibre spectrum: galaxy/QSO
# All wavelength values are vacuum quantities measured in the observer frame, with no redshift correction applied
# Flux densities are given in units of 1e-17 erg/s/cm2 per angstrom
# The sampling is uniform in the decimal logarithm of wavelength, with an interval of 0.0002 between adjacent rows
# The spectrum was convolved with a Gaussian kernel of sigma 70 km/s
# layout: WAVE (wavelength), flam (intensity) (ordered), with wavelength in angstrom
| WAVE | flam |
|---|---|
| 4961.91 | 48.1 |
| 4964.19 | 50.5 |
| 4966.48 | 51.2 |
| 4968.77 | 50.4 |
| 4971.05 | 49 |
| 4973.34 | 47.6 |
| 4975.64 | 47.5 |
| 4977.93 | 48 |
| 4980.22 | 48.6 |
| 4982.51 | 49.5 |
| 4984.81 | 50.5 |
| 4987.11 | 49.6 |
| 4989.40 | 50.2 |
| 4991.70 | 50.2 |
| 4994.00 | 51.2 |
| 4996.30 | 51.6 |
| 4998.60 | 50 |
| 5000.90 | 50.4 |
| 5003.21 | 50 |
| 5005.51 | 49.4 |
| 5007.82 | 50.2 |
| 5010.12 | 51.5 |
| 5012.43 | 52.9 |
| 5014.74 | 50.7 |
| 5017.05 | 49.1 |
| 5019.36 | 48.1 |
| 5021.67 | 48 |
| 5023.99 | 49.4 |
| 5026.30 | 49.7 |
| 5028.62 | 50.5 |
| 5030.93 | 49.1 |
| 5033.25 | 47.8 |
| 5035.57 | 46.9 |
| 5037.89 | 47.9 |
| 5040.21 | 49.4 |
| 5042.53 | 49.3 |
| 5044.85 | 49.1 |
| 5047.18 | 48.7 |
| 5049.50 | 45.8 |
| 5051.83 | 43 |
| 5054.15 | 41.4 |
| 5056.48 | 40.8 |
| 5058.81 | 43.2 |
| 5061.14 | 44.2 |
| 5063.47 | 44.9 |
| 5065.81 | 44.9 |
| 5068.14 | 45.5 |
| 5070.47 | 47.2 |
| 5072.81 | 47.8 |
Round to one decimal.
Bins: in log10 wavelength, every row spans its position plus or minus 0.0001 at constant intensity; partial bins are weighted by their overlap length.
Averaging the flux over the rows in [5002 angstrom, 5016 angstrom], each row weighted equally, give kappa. 50.8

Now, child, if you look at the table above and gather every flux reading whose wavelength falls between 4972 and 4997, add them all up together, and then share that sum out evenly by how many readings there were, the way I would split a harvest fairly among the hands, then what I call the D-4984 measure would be 49.5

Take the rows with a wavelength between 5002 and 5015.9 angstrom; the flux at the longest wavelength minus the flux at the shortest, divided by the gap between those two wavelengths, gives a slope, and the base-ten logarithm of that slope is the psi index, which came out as -1.2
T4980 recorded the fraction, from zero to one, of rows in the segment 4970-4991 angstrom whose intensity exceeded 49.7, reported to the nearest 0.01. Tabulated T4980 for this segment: 0.22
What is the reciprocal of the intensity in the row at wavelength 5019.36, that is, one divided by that 0.0208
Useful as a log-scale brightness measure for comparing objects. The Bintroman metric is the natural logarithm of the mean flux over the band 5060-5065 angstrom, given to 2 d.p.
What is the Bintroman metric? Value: 3.80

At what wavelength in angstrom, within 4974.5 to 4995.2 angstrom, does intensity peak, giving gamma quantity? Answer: 4994.00 angstrom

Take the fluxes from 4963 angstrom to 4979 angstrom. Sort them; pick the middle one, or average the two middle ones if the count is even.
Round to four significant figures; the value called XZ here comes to 49.00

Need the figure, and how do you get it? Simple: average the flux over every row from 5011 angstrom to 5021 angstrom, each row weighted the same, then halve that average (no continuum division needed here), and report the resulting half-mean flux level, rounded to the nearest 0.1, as 25.1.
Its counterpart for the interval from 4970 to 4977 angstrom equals 24.0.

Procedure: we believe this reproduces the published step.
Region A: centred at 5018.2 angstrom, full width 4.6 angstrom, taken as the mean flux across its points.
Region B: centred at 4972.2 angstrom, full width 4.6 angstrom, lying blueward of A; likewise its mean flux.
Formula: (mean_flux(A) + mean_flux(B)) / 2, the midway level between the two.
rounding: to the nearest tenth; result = 48.5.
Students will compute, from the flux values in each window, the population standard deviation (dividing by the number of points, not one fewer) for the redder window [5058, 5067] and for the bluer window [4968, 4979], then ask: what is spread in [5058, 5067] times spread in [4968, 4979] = 0.76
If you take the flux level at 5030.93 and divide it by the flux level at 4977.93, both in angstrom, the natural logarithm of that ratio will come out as 0.023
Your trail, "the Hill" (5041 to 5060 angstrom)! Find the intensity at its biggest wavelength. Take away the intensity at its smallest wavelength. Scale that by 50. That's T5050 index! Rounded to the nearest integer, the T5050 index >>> -305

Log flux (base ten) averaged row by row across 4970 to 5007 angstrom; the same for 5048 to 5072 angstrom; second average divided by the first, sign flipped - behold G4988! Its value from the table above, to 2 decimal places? -0.97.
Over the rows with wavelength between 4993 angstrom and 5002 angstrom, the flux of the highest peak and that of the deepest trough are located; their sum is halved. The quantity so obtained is 50.8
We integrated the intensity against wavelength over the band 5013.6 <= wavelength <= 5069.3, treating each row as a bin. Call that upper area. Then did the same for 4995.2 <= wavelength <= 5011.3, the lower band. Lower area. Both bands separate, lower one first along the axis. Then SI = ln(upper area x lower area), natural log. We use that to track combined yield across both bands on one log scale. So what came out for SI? 14.6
